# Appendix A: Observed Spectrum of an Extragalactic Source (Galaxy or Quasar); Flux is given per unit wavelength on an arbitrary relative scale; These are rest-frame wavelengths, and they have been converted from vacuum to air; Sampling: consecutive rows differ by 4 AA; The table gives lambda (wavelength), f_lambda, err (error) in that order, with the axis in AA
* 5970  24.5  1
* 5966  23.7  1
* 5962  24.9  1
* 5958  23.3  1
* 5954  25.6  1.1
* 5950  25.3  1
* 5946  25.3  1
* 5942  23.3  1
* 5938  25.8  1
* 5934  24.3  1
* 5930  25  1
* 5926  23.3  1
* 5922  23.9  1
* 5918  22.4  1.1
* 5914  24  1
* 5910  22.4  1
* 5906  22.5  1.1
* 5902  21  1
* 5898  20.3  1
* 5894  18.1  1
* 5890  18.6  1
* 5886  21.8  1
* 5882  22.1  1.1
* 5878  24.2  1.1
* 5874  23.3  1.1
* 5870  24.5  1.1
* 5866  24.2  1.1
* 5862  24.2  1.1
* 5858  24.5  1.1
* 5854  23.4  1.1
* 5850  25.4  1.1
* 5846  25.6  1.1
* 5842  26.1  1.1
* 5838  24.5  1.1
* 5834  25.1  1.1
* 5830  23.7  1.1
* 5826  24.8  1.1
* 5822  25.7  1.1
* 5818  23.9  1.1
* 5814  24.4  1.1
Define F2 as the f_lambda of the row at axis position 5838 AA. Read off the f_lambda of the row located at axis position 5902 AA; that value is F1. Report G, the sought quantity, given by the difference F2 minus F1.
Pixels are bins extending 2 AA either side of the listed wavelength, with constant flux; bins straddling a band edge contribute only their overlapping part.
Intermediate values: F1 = 21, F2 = 24.5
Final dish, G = 3.5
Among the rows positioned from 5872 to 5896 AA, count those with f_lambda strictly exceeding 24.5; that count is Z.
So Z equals 0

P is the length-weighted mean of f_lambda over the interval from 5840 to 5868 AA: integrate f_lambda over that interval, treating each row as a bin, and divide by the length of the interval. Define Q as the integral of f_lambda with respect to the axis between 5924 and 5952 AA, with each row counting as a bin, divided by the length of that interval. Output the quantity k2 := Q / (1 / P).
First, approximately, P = 24.8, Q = 24.6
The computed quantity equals 610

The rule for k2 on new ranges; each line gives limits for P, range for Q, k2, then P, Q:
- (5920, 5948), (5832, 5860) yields 609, 24.4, 24.9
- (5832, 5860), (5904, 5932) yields 583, 24.9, 23.4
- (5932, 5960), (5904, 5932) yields 577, 24.7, 23.4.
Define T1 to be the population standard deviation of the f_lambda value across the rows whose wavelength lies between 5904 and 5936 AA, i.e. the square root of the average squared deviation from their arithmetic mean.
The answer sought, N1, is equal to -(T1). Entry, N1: -0.9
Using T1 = 0.92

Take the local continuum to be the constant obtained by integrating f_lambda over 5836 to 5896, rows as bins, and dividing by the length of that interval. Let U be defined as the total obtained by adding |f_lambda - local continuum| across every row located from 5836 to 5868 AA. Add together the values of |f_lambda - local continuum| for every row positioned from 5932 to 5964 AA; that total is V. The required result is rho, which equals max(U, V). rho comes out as 11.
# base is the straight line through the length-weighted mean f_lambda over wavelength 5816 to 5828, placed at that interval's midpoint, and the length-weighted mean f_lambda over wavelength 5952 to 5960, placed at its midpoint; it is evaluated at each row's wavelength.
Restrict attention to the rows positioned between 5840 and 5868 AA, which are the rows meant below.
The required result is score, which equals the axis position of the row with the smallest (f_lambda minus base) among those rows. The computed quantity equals 5854 AA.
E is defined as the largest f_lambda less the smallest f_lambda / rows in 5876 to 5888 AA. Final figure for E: 2.4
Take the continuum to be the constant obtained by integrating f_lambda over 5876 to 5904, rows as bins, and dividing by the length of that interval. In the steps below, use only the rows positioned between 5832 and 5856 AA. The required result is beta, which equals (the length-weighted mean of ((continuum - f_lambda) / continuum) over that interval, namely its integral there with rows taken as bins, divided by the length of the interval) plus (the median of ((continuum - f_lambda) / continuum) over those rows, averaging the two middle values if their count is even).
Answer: -0.41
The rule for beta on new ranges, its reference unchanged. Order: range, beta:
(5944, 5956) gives -0.43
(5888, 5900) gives 0.20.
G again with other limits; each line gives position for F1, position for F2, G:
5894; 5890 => 0.5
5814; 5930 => 0.6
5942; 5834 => 1.8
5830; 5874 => -0.4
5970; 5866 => -0.3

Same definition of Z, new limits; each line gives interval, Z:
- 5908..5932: 1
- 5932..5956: 4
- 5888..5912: 0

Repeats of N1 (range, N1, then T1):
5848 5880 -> -0.6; 0.62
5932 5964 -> -0.9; 0.93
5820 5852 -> -0.7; 0.72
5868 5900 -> -2.3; 2.27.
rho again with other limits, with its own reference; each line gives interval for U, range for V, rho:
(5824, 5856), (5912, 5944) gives 12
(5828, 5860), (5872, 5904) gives 19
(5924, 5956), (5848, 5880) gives 11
